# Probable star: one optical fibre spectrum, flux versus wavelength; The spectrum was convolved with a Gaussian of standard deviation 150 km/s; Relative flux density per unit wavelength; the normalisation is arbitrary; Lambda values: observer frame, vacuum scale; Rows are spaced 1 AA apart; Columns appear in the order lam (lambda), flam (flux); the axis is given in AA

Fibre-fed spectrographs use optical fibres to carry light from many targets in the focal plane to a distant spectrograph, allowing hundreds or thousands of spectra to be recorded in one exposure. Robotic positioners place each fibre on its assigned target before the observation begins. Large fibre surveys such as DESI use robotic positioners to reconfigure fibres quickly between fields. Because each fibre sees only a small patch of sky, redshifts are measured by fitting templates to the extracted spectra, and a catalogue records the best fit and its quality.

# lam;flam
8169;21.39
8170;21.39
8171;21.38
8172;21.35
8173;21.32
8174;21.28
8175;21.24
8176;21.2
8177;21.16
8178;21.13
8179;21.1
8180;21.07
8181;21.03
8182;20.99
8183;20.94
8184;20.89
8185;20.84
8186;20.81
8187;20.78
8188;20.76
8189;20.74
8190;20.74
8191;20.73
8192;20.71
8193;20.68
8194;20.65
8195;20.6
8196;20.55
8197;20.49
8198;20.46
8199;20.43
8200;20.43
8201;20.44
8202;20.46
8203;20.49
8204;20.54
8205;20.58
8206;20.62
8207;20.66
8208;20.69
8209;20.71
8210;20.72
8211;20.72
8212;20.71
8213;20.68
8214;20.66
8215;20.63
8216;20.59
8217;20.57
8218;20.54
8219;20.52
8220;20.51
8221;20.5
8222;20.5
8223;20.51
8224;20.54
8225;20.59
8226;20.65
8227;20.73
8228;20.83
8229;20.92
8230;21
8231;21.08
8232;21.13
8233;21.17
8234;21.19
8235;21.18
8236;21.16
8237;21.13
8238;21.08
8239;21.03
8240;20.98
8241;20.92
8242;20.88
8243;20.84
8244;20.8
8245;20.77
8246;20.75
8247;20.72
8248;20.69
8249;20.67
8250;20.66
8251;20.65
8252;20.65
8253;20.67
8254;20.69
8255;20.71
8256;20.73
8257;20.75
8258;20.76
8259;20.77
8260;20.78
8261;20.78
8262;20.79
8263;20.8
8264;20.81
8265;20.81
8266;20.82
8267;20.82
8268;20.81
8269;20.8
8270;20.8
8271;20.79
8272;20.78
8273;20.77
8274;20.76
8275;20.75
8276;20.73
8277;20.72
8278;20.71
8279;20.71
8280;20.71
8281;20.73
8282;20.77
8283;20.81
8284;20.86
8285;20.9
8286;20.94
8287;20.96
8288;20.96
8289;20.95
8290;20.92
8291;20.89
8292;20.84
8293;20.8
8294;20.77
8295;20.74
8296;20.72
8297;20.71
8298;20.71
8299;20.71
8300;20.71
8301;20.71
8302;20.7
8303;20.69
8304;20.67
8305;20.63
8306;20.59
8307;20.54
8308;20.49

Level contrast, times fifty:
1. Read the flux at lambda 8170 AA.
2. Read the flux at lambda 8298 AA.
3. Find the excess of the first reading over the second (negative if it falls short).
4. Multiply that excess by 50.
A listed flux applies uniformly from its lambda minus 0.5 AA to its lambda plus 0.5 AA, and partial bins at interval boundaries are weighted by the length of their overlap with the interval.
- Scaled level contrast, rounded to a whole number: 34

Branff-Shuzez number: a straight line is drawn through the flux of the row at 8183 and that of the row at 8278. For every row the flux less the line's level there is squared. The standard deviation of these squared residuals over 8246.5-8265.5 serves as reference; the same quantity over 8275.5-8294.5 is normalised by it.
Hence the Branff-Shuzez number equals 5.3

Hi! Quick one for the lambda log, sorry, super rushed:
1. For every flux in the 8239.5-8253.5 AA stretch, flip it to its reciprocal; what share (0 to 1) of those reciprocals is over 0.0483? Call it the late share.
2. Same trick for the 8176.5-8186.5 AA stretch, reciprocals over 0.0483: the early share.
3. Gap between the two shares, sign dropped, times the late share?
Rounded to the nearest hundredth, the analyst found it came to 0.18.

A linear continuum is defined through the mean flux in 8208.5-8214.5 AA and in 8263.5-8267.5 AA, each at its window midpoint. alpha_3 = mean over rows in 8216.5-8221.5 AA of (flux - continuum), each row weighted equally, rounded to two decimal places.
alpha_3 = -0.19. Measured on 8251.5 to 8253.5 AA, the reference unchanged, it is -0.13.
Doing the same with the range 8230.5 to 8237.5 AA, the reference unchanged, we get 0.40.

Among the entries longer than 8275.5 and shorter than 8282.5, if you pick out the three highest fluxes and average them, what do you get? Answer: 20.7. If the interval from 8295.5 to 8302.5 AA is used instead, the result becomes 20.7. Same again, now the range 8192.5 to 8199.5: 20.6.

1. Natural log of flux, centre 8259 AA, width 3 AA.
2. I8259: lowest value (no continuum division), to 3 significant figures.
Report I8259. 3.03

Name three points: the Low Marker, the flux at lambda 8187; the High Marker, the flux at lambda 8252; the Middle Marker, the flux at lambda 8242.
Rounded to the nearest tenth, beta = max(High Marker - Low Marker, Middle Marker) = 20.9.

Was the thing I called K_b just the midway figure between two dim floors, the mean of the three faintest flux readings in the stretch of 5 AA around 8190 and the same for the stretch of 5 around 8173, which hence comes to 21.0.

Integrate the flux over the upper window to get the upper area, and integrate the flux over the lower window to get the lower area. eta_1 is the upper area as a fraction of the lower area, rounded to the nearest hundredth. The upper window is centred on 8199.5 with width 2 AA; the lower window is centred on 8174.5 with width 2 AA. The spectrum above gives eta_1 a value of 0.96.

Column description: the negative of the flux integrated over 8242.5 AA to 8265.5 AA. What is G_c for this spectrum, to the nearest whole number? -477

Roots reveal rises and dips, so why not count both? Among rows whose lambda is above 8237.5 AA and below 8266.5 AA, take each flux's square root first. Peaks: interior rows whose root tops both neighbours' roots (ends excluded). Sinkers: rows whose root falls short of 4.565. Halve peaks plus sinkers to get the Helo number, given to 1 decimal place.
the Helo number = 11.5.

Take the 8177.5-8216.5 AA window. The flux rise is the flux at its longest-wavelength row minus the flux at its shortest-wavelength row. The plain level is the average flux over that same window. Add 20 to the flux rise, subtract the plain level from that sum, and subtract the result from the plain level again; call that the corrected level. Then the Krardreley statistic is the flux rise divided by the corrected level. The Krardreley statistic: -0.025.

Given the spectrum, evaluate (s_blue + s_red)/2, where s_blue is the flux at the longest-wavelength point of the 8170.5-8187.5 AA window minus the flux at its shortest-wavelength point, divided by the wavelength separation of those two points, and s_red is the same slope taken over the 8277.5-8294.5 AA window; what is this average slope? -0.017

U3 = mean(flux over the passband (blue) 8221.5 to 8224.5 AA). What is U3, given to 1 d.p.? 20.5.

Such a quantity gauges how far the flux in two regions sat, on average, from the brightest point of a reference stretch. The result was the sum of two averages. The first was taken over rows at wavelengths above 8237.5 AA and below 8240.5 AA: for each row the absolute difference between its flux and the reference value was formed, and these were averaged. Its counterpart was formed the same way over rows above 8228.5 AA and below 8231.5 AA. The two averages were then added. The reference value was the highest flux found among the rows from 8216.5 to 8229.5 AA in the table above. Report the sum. 0.2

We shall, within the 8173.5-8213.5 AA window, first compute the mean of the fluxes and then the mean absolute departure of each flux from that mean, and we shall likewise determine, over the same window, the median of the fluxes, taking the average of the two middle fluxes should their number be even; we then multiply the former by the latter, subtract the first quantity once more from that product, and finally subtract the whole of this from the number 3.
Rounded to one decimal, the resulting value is -0.7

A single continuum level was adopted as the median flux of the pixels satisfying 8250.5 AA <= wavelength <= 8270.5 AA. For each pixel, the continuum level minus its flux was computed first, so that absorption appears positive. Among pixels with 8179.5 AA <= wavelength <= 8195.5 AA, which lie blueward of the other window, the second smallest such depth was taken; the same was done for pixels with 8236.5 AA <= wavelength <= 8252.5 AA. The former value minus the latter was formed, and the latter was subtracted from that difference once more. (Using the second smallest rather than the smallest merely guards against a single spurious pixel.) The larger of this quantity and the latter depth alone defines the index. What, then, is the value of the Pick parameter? 0.35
